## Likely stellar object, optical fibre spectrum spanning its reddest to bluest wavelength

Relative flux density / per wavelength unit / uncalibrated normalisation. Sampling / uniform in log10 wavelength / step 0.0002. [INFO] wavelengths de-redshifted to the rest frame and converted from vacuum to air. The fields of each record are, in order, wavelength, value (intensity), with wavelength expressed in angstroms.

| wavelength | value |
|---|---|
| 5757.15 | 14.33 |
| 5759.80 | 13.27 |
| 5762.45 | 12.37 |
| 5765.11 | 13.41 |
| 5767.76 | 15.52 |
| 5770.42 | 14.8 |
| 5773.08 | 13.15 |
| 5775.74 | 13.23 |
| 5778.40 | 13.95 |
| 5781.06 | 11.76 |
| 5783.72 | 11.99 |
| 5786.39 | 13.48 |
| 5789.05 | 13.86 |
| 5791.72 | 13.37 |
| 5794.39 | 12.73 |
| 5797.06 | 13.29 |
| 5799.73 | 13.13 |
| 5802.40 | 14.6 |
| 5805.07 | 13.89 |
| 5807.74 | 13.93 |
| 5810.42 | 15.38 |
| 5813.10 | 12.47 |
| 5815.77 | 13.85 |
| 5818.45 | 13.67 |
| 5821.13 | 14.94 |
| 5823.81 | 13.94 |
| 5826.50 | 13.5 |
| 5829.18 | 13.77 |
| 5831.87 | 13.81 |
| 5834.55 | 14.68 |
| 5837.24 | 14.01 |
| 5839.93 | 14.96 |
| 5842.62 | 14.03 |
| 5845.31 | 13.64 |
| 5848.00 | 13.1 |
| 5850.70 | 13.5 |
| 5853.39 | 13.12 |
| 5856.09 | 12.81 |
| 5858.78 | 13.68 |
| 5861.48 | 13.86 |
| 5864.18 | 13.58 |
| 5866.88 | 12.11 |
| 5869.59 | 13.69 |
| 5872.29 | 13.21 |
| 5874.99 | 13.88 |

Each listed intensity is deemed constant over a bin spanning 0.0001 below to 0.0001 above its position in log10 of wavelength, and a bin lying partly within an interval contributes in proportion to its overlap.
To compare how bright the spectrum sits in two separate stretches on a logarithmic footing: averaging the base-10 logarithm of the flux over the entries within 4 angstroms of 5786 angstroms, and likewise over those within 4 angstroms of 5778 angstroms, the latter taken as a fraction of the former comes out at 1.00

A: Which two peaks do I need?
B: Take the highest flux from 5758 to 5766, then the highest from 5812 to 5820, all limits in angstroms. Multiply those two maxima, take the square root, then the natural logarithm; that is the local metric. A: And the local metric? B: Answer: 2.61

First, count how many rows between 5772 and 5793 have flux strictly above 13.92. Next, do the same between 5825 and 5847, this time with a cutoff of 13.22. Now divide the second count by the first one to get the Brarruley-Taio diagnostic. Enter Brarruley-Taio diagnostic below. 8.0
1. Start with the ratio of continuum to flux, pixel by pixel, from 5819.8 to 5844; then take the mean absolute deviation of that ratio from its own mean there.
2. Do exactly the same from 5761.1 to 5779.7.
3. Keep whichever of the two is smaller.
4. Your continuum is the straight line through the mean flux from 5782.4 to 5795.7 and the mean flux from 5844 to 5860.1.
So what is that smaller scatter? 0.0291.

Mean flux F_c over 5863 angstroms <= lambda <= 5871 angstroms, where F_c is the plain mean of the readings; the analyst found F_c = 13.1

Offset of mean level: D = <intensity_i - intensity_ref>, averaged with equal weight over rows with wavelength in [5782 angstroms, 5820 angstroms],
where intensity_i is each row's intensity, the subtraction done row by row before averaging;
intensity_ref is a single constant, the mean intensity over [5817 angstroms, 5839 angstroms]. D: -0.5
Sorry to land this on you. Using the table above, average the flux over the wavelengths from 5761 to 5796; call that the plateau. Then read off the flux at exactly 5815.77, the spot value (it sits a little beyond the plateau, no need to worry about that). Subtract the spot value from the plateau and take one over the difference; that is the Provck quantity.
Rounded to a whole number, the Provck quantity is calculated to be -2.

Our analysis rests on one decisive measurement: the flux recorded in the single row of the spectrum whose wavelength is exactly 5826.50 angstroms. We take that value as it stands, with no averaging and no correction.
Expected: 13.5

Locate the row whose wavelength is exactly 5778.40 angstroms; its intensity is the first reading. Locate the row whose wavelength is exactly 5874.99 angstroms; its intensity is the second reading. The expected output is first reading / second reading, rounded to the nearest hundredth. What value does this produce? 1.01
